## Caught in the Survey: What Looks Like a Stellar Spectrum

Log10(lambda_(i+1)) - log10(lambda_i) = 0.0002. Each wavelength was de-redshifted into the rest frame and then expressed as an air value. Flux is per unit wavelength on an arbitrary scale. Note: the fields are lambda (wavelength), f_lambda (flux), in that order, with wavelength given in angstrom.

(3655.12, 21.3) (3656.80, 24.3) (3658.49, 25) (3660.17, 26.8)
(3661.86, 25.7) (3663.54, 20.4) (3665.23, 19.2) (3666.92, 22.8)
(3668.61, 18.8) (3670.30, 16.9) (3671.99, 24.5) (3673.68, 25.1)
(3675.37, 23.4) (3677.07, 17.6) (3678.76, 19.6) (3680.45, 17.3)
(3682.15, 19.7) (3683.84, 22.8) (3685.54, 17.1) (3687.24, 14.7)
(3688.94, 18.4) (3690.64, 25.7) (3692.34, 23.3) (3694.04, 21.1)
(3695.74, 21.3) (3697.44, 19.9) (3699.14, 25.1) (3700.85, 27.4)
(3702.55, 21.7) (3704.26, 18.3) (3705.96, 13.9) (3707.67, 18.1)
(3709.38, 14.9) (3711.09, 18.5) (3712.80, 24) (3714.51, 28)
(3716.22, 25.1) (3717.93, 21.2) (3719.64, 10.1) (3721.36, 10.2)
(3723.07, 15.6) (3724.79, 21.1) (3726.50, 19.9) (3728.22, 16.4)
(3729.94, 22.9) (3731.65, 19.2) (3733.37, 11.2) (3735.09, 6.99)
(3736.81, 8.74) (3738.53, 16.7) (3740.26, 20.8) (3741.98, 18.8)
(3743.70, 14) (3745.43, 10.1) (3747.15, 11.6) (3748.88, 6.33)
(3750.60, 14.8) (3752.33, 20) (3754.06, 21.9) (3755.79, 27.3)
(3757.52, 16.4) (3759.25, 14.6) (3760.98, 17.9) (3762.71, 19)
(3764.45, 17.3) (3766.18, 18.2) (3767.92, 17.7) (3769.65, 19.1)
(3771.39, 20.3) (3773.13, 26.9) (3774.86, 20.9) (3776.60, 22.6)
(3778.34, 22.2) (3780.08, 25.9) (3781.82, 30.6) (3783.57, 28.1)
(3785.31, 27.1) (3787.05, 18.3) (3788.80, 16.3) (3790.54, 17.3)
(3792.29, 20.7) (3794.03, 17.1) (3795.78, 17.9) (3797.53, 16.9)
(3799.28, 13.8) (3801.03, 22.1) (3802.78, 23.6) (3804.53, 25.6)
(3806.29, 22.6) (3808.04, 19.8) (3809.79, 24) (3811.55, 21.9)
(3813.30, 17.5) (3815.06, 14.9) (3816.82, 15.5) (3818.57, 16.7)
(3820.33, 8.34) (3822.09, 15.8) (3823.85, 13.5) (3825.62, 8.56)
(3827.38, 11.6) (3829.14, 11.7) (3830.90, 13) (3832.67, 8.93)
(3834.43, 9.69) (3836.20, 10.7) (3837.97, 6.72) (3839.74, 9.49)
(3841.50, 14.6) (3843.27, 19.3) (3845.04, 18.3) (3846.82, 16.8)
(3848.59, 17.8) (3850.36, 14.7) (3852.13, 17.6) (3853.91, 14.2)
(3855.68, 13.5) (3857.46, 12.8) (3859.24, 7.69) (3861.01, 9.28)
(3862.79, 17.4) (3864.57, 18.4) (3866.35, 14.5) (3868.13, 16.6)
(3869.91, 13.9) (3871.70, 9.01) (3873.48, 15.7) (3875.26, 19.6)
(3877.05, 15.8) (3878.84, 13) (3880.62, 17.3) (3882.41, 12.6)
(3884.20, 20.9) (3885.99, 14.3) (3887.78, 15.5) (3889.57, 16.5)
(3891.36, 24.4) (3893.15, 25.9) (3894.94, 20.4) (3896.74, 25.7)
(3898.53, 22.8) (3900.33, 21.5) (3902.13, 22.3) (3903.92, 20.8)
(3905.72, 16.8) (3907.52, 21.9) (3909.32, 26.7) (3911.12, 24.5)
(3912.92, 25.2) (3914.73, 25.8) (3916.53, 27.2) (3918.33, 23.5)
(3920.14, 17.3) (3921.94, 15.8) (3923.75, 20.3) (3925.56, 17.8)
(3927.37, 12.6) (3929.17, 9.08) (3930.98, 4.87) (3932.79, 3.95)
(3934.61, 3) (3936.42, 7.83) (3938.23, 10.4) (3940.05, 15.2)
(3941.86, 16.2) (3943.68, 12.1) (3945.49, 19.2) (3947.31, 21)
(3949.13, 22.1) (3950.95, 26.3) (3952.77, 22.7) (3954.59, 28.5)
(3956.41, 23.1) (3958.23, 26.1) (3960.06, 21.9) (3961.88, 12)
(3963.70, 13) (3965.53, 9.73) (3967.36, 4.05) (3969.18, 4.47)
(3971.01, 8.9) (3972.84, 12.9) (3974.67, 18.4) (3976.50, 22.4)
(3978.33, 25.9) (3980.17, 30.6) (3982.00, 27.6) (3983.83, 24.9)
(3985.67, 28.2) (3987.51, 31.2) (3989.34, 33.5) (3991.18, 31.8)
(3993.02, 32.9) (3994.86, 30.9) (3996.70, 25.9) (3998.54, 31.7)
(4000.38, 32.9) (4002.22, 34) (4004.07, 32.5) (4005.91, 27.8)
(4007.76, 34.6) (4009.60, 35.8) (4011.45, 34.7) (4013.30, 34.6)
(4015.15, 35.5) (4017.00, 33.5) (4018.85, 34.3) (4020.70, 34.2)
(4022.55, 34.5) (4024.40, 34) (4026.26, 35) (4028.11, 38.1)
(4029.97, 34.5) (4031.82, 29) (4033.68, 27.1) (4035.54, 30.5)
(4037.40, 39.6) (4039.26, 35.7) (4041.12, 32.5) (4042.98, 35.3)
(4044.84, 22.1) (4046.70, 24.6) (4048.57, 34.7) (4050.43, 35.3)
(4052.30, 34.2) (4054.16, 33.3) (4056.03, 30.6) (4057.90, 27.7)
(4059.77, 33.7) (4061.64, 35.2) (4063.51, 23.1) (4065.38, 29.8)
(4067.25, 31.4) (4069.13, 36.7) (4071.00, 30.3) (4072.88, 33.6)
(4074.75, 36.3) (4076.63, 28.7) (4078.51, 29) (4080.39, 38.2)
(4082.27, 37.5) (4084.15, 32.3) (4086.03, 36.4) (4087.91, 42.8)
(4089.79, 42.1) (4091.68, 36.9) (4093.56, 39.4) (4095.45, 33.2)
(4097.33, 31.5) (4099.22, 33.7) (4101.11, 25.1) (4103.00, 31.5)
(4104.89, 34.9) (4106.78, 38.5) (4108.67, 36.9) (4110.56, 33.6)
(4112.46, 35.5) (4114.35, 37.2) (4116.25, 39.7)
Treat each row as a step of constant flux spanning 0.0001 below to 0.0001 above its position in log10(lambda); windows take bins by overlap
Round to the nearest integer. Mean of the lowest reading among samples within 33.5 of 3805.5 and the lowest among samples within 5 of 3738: 7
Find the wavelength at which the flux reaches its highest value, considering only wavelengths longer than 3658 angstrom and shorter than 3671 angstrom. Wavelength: 3660.17 angstrom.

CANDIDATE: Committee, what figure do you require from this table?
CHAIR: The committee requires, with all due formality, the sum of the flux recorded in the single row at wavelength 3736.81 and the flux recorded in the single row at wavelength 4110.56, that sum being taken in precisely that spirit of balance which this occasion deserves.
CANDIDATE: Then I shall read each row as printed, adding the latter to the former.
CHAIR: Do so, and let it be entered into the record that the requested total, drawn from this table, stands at 42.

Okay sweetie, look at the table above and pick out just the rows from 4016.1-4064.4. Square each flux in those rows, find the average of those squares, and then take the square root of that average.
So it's 33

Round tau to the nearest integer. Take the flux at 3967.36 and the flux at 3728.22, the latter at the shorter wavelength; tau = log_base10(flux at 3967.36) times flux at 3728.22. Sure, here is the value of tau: 10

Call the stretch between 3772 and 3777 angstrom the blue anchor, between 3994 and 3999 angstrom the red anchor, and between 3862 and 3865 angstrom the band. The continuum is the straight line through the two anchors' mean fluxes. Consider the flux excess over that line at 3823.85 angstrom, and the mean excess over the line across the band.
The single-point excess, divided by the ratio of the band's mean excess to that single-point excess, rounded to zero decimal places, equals -16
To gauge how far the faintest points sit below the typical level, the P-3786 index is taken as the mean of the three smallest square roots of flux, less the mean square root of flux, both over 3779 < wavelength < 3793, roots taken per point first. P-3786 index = -0.61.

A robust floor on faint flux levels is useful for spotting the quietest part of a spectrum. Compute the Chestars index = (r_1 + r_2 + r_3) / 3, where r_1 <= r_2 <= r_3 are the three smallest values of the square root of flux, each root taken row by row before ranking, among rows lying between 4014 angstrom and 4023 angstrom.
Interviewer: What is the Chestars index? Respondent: 5.8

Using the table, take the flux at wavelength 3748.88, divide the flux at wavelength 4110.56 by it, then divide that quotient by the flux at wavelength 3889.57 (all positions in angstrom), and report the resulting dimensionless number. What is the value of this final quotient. 0.32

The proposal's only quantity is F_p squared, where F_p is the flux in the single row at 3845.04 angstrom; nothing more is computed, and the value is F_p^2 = 335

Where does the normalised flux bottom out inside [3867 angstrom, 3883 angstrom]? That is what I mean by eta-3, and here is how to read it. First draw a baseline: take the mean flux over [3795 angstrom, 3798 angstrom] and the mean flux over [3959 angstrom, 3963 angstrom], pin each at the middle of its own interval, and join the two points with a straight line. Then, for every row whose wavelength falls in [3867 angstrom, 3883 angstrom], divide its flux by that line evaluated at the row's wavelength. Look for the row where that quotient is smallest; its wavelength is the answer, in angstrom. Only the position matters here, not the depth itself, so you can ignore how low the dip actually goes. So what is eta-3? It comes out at 3871.70 angstrom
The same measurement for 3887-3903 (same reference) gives 3887.78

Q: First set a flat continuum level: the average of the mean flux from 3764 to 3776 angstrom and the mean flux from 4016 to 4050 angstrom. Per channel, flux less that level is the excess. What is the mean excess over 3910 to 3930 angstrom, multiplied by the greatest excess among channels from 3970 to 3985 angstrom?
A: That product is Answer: -27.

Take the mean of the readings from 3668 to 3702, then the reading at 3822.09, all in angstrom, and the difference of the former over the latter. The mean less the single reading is 5.2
